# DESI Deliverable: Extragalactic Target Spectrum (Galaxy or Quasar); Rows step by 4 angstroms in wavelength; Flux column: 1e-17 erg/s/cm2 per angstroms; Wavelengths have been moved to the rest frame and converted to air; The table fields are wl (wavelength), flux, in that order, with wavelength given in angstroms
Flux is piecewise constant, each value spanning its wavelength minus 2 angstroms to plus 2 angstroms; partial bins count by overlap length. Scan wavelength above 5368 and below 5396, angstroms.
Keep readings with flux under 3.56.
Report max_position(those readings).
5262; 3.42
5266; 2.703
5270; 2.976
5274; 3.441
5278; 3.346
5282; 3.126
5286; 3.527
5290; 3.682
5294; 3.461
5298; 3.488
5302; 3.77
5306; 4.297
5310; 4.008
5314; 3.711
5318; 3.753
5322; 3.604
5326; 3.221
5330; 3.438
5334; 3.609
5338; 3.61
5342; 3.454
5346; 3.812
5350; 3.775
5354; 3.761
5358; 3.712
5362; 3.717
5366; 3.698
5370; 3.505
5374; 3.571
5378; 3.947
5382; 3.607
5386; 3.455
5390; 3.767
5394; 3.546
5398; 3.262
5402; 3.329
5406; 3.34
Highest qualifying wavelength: 5394 angstroms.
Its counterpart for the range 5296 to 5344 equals 5342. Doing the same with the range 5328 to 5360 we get 5342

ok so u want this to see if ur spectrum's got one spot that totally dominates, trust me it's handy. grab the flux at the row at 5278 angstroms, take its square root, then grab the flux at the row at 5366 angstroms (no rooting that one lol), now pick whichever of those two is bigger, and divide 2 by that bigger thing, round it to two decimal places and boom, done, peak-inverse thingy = 0.54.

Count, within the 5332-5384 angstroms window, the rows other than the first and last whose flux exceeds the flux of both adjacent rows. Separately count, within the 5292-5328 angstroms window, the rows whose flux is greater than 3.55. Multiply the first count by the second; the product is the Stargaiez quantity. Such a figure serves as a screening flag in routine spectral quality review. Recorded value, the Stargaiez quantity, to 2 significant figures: 24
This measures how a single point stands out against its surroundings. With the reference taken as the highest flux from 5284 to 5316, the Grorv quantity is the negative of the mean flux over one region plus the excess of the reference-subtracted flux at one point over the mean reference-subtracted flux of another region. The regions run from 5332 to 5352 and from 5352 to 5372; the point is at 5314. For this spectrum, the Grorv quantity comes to -3.62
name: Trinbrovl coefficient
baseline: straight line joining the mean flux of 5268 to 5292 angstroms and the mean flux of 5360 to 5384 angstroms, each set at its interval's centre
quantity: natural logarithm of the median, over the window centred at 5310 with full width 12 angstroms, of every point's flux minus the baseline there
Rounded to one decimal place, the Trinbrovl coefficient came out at -0.6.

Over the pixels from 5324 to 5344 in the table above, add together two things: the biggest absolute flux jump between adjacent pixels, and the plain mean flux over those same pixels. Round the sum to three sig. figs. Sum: 3.68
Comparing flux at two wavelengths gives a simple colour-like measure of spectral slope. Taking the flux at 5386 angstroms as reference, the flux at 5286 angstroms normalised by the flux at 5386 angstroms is 1.02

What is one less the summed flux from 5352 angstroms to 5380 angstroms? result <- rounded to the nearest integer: -25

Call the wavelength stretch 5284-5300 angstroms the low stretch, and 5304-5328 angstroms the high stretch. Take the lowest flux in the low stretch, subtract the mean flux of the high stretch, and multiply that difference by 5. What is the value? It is -1.5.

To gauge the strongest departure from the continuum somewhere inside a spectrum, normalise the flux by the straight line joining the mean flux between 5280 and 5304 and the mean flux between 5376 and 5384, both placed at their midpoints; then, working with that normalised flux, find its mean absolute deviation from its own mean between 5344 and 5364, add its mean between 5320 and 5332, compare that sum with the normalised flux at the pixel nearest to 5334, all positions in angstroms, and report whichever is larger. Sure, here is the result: 0.99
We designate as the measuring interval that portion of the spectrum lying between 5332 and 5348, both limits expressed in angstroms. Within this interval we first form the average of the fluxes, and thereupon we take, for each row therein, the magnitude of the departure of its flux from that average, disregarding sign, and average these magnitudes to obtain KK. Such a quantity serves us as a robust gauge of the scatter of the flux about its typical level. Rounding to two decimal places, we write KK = 0.10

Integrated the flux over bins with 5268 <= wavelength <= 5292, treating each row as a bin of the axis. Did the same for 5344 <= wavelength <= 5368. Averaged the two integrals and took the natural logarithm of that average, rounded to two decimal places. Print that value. 4.44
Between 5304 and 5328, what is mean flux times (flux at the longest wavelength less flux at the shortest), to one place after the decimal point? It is -4.1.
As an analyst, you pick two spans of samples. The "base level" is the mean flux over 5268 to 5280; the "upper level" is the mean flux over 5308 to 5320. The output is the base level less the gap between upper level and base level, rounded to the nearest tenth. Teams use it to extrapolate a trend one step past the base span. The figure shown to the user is 2.7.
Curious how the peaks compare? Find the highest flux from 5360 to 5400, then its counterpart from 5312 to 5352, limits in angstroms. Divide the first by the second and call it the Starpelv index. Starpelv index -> 1.04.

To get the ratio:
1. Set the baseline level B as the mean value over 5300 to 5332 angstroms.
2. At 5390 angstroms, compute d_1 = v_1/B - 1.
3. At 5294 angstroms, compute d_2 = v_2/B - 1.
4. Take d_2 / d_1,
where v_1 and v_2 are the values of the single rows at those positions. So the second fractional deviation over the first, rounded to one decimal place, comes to -6.3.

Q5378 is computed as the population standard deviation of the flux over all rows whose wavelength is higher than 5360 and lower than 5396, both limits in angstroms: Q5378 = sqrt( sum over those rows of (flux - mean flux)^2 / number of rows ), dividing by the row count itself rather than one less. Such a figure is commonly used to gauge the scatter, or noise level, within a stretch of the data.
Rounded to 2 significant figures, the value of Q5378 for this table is 0.14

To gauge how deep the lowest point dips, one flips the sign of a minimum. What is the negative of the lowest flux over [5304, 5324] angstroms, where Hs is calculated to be -3.60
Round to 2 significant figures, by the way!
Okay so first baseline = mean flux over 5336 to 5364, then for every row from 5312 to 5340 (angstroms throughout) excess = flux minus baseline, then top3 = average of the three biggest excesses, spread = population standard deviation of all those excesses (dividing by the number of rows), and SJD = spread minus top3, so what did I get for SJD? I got 0.17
